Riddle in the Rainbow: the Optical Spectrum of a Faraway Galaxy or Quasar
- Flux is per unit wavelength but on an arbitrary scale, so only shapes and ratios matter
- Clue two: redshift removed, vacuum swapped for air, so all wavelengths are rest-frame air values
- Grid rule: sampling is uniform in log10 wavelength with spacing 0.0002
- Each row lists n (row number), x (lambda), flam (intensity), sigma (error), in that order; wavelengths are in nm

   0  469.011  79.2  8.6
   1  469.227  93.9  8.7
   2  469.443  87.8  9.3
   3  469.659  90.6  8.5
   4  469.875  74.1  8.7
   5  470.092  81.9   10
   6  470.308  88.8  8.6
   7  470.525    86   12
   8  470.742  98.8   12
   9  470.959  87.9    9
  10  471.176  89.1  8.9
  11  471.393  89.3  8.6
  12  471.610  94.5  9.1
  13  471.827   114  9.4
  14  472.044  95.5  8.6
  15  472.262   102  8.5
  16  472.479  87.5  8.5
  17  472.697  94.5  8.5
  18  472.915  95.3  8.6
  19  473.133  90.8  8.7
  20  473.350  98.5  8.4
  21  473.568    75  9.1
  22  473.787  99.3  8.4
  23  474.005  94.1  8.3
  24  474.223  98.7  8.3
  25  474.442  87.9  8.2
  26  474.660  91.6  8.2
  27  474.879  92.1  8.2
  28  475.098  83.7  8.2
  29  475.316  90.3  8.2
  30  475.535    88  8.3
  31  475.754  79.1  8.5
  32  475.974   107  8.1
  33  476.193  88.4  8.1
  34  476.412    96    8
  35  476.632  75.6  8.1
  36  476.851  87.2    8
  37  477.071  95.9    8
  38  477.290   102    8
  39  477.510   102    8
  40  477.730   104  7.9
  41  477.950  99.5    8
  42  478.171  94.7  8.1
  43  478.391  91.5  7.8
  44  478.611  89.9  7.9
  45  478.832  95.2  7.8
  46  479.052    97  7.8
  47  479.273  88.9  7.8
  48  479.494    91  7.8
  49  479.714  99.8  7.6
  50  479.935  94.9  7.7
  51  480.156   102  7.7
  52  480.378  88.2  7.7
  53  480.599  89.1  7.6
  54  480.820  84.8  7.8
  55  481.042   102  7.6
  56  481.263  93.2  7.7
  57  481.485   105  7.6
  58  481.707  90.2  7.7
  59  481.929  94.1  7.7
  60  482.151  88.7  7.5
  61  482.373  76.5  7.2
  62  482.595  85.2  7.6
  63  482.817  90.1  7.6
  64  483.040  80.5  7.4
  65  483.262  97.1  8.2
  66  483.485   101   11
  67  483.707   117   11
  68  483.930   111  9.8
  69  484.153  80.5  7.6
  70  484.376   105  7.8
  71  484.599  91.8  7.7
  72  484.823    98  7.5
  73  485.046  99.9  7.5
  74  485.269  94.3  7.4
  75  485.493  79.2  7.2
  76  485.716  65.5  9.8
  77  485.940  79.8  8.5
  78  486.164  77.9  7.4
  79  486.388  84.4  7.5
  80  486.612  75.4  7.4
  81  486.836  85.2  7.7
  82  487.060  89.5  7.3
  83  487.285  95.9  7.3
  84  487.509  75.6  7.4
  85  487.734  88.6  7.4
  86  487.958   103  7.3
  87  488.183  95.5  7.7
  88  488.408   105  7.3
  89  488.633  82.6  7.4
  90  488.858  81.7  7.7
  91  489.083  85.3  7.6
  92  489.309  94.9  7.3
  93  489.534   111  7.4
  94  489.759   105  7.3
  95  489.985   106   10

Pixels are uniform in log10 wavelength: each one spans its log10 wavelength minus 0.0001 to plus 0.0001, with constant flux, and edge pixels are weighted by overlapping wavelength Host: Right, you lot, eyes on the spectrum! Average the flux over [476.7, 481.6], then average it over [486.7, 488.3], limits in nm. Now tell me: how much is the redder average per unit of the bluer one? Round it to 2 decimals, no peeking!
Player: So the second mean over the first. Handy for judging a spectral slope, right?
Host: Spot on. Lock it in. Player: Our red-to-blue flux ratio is 0.95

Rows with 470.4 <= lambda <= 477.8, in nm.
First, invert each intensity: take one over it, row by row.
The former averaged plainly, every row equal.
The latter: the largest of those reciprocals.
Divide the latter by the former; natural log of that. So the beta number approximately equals 0.21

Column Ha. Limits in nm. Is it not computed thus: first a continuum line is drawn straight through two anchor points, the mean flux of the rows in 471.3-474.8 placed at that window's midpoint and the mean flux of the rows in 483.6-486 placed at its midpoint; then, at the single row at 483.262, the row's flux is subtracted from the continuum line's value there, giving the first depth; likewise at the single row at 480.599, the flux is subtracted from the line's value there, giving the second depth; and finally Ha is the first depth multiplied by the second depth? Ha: -17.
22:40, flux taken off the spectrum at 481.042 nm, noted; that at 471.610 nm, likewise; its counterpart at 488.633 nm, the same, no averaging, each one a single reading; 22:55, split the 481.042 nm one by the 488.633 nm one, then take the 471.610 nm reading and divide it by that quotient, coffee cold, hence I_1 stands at 77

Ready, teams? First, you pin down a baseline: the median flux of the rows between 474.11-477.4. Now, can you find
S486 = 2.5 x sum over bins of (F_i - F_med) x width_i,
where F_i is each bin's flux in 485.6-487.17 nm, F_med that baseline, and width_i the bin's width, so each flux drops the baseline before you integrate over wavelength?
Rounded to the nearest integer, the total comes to -42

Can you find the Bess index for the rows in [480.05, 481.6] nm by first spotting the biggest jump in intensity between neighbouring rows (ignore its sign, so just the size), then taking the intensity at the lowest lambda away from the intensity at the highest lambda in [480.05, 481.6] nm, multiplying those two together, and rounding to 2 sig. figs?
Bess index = 52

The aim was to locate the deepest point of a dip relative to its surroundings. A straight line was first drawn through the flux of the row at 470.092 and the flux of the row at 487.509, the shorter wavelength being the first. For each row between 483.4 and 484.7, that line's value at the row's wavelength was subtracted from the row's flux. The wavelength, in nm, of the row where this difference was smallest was 484.153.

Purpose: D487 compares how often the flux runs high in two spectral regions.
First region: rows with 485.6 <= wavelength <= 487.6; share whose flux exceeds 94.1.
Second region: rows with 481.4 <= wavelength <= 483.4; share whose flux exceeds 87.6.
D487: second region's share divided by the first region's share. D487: 6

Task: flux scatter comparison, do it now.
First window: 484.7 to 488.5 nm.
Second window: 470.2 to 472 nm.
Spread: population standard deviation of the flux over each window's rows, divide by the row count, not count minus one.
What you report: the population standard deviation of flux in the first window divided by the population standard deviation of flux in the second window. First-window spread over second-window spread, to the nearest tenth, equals 1.3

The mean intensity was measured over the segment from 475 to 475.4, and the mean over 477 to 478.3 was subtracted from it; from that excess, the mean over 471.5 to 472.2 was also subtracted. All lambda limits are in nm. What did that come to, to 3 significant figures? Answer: -114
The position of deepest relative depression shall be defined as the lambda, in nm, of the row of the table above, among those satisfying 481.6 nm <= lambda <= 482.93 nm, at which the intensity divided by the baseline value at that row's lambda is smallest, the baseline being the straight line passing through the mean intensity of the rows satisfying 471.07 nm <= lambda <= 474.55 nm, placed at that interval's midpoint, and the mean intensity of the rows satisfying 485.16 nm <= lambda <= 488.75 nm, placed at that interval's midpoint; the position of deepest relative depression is 482.373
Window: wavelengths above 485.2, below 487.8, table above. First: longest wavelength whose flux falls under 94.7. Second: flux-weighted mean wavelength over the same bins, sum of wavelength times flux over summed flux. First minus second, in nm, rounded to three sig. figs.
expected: 1.21 nm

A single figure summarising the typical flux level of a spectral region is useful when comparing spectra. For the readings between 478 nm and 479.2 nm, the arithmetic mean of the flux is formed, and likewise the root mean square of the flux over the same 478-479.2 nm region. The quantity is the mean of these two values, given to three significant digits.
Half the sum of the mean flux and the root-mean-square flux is 93.7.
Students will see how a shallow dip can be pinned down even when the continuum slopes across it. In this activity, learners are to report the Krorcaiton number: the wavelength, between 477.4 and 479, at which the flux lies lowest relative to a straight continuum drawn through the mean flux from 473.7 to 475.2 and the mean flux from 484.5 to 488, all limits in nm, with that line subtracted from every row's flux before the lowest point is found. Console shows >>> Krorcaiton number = 478.611 nm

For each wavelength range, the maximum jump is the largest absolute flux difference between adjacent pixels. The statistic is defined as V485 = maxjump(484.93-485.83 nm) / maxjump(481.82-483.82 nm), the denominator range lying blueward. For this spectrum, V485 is 0.91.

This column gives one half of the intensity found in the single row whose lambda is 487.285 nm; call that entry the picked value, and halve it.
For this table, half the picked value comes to 48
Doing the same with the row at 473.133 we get 45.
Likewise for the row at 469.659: 45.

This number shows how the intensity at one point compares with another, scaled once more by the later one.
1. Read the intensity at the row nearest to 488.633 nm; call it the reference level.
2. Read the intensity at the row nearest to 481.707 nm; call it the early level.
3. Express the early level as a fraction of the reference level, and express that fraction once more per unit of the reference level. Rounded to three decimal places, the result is 0.013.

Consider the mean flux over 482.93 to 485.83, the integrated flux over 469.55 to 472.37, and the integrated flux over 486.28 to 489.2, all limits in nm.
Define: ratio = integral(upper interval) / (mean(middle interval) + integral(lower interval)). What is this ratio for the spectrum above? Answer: 0.731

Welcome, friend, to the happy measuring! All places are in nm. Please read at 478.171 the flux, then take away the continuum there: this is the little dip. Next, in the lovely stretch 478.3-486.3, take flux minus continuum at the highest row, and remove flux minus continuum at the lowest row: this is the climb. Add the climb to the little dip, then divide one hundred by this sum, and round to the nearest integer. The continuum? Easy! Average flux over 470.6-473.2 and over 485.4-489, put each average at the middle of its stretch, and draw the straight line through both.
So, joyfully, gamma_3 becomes -20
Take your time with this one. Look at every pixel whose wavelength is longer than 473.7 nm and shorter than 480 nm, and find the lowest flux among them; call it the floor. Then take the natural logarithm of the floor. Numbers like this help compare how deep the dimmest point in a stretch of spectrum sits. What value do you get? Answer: 4.33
